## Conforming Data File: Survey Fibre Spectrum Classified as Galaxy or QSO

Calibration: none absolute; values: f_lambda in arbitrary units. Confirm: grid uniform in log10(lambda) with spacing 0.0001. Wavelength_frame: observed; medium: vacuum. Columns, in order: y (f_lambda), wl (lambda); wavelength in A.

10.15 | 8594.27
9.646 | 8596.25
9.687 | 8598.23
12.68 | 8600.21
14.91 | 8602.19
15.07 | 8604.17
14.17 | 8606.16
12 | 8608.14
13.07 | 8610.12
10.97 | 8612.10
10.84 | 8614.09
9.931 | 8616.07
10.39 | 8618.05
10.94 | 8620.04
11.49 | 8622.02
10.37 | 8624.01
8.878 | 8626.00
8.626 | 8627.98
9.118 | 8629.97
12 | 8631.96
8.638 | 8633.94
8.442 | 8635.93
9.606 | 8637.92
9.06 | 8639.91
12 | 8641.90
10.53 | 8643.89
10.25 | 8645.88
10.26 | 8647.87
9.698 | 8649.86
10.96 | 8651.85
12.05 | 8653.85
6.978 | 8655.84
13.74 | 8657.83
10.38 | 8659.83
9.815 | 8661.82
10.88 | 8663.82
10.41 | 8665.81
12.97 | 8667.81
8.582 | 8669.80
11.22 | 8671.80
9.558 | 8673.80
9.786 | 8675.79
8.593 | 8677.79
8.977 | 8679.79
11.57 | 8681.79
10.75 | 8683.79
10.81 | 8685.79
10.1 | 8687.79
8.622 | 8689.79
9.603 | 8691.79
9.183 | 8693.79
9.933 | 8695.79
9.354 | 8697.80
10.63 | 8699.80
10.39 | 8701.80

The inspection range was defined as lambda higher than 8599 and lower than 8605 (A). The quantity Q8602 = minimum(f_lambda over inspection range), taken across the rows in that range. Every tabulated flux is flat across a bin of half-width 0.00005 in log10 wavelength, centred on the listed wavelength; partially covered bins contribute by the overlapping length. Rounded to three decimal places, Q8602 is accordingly 12.680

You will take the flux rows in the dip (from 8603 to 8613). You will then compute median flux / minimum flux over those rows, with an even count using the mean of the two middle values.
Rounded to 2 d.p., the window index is 1.19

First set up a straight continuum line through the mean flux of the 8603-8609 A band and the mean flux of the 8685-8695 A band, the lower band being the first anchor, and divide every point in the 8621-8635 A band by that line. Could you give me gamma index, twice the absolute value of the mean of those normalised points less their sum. 9.3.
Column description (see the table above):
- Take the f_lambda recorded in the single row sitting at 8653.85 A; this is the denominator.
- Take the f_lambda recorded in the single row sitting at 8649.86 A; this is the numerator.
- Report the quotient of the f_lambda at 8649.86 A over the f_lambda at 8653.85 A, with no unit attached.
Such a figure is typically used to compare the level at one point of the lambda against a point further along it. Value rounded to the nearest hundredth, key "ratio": 0.80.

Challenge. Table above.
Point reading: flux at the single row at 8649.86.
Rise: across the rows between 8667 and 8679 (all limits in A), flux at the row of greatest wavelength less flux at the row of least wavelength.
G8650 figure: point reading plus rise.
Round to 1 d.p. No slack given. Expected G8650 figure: 5.3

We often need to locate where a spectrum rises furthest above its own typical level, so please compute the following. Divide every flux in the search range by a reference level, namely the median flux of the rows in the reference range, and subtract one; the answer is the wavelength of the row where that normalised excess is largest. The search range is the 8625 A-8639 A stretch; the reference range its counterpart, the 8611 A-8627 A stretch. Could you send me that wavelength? 8631.96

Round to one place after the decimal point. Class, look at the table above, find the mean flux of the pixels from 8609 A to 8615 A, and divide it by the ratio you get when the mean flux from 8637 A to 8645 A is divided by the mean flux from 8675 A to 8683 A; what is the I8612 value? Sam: 11.0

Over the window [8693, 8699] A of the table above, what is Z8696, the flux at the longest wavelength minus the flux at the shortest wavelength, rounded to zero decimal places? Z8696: 0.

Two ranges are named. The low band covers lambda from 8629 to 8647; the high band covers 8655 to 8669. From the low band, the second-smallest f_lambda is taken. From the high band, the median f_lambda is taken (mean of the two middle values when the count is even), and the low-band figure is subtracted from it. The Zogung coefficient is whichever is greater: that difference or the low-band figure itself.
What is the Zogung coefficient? 8.6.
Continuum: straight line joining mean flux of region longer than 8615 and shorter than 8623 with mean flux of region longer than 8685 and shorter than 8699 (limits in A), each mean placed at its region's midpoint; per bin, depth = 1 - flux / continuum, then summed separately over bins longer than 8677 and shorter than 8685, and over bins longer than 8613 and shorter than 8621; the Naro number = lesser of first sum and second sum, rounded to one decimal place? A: -0.1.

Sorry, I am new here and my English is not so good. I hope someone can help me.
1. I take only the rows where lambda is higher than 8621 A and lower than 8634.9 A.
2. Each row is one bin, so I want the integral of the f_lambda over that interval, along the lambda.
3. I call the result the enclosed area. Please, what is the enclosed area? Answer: 137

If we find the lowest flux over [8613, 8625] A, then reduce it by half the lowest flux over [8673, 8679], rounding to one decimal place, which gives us 5.6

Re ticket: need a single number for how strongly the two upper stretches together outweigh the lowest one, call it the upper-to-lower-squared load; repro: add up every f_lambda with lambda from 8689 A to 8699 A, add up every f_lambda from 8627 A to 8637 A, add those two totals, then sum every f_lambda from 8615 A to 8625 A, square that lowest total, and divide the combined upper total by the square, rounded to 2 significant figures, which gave 0.033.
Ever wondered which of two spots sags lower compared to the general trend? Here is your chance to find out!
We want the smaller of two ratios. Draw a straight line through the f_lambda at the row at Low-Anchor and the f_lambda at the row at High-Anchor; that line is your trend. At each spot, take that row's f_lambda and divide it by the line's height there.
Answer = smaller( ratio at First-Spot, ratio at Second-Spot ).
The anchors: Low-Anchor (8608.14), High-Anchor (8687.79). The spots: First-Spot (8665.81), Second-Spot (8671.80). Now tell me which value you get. 0.98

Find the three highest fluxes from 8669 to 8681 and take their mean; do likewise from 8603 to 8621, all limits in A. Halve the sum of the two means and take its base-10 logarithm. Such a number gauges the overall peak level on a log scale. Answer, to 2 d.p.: 1.08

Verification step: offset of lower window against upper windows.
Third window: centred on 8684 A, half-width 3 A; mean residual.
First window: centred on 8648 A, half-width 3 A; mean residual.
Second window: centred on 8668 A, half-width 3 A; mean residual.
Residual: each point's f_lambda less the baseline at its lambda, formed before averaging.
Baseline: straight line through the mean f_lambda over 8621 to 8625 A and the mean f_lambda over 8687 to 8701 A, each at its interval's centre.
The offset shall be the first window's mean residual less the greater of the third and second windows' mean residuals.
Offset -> -1.6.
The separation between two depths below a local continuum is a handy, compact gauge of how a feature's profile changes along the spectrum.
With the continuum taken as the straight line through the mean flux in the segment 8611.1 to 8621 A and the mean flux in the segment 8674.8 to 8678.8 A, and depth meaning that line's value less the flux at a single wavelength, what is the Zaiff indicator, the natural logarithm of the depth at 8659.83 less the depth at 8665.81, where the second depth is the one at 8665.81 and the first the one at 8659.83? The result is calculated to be -1.8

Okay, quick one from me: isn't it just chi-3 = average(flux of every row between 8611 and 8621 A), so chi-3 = 10.6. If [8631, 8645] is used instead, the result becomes 10.0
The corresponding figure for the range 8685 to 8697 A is 9.7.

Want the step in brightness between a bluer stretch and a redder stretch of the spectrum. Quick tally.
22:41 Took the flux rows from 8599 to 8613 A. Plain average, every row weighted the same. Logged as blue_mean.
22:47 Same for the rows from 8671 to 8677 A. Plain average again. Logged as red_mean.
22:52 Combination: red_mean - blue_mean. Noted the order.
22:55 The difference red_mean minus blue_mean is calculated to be -3.1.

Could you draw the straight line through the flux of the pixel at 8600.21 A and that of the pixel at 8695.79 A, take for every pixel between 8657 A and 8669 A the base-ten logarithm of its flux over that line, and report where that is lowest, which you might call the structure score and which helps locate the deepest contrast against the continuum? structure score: 8661.82 A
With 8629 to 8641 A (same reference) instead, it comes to 8635.93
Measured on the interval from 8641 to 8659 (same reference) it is 8655.84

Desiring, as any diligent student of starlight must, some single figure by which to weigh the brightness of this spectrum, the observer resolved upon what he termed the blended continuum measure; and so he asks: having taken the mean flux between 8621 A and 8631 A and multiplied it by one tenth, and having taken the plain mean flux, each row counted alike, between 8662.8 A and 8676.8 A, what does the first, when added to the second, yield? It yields 11.5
